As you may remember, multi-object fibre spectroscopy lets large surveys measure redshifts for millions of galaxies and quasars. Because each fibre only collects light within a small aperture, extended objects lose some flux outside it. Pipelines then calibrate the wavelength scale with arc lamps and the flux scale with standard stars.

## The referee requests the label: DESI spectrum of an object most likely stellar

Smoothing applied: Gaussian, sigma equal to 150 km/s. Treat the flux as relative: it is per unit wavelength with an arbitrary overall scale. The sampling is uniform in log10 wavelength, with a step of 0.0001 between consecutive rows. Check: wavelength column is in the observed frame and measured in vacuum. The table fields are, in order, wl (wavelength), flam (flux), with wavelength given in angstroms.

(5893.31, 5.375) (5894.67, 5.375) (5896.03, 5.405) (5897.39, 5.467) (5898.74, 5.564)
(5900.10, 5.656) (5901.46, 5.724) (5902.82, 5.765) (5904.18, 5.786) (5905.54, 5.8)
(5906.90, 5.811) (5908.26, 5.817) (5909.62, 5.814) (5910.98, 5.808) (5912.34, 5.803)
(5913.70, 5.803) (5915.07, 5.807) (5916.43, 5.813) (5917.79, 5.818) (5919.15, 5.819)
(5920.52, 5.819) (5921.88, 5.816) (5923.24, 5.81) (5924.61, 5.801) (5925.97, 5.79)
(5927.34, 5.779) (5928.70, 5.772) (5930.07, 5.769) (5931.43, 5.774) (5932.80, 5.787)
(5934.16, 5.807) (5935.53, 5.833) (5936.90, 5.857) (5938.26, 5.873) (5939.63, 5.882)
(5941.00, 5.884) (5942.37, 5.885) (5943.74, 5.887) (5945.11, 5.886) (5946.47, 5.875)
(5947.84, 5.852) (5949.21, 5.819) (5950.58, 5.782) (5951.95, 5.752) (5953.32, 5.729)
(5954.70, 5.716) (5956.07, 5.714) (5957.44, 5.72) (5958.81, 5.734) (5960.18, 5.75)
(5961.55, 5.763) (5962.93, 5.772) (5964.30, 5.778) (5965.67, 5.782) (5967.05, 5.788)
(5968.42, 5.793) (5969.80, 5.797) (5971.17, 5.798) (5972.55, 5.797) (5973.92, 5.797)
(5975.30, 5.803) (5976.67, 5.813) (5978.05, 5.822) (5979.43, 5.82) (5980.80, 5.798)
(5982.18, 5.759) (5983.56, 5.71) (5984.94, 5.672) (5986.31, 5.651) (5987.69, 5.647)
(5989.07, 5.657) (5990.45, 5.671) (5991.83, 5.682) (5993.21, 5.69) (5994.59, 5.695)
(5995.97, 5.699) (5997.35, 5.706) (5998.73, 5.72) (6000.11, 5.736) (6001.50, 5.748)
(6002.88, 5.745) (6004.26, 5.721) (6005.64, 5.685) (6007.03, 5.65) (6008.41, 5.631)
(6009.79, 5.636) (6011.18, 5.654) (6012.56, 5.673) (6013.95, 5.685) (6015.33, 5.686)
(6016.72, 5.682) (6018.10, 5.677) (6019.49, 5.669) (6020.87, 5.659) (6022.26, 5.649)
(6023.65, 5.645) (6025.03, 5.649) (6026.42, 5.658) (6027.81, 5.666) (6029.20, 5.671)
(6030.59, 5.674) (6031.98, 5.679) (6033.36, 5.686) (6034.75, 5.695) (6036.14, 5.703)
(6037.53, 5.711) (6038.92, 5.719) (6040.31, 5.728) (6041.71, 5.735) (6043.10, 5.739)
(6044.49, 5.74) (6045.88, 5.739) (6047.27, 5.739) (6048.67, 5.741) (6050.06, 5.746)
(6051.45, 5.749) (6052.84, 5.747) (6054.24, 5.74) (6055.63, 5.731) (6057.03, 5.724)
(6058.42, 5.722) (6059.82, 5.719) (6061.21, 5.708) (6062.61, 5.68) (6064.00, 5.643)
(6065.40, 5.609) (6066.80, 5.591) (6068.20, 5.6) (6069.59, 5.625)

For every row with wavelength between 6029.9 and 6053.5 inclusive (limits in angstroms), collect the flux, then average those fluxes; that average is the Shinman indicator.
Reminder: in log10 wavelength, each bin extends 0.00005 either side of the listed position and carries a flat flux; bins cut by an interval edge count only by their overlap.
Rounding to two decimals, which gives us 5.72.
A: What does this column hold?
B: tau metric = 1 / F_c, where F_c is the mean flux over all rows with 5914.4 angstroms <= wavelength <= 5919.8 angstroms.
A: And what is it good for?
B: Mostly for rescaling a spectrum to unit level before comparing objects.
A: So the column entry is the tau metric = 0.172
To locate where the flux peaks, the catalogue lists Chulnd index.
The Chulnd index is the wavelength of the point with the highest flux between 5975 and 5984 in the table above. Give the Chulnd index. 5978.05 angstroms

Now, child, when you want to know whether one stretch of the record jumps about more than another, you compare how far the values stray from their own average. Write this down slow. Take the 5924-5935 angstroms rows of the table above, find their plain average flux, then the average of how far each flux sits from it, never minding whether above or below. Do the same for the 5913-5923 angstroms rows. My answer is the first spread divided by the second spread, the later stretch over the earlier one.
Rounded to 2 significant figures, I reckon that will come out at 2.2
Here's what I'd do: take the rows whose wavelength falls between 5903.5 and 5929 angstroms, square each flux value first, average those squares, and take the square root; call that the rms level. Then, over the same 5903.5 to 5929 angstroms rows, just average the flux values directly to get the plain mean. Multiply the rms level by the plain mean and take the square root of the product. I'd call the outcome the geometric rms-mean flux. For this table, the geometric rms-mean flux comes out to 5.80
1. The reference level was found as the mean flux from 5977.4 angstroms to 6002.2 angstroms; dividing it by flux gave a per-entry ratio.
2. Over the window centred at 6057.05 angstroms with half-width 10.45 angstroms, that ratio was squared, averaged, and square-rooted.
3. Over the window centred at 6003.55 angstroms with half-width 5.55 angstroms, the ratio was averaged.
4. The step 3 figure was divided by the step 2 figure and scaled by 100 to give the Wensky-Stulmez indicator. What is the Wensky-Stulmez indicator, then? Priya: 100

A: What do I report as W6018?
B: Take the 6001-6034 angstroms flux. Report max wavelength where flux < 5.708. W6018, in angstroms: 6033.36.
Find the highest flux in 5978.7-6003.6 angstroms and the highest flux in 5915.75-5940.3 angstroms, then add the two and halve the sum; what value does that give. 5.85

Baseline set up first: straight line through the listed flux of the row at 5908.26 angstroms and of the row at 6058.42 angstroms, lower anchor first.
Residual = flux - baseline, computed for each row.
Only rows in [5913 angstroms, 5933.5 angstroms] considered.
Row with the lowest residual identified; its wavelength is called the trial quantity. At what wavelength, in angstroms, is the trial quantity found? 5930.07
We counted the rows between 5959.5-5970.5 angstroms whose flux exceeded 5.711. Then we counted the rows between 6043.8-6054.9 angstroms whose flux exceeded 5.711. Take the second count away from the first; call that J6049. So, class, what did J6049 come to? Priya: 0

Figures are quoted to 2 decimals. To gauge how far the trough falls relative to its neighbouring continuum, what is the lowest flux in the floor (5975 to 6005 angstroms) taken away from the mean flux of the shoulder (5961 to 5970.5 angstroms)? 0.13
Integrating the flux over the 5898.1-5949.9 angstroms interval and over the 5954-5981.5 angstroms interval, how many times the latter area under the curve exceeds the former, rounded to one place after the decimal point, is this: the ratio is 0.5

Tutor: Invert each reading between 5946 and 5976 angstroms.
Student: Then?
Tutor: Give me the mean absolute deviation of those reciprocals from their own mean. 0.0010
